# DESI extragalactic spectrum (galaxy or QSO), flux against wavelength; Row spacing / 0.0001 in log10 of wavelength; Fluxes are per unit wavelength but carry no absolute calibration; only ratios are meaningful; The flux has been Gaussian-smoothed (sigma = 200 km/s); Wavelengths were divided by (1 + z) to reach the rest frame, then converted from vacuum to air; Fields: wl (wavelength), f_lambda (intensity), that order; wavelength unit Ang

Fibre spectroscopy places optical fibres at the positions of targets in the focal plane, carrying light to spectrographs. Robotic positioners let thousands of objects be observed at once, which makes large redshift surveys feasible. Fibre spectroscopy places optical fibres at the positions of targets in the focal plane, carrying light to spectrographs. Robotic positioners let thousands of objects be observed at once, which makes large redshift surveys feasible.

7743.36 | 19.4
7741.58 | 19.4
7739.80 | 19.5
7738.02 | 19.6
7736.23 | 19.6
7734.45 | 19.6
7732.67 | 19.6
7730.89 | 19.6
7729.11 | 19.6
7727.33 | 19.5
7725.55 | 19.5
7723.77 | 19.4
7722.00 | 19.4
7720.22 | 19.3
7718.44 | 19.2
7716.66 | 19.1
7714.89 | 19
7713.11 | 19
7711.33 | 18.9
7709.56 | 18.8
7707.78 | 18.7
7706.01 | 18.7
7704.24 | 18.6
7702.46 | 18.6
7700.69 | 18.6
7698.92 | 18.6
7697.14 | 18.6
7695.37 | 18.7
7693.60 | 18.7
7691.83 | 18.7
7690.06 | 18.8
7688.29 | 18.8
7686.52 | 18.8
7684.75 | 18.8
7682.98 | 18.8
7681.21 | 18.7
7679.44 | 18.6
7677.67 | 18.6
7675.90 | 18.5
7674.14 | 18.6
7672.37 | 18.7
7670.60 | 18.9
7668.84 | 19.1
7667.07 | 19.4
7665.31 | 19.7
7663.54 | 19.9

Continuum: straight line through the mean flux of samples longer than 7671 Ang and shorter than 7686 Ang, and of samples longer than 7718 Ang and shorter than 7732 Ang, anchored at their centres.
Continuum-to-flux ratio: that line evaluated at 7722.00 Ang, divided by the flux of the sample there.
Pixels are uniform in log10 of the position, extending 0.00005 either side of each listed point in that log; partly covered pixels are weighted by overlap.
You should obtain 1.000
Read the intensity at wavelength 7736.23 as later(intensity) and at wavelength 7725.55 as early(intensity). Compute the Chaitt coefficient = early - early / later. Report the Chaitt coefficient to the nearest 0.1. 18.5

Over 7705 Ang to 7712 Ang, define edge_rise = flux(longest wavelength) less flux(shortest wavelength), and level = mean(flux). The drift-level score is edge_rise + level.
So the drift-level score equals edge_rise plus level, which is 19.0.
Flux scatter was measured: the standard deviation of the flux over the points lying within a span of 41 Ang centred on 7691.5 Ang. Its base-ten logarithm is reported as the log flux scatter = -1.0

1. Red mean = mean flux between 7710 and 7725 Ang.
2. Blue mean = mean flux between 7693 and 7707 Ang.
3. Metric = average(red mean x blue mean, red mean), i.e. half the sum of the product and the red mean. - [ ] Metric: 188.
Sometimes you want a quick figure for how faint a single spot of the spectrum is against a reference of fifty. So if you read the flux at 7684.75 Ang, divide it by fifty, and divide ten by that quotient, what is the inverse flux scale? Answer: 26.6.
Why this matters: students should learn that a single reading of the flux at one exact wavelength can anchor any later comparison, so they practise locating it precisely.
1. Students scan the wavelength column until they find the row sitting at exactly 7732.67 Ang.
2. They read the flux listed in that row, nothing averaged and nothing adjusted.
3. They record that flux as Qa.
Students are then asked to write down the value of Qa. 19.6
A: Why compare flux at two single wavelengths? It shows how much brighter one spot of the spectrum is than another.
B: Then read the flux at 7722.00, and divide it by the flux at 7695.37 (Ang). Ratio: 1.04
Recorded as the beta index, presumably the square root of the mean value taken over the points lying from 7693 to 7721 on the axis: 4.34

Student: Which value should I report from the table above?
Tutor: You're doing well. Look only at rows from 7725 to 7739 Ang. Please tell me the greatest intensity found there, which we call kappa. 19.6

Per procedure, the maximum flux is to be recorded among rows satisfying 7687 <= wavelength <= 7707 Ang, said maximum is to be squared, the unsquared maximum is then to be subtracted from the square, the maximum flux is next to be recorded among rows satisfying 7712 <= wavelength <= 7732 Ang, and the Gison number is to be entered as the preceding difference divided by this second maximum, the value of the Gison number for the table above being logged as 17.1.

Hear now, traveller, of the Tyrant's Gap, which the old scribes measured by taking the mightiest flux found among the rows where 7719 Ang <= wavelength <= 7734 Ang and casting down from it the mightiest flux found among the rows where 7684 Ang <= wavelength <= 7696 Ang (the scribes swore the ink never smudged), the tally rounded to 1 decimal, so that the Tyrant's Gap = 0.8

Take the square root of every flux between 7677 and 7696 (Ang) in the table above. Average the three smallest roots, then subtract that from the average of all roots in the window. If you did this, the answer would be 0.011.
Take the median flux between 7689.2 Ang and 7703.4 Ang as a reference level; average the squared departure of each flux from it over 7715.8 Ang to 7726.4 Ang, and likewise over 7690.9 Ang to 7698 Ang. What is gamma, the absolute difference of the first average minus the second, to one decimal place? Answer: 0.5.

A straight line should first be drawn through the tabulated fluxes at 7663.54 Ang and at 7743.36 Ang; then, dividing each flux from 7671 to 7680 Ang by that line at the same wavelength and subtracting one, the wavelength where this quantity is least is 7675.90 Ang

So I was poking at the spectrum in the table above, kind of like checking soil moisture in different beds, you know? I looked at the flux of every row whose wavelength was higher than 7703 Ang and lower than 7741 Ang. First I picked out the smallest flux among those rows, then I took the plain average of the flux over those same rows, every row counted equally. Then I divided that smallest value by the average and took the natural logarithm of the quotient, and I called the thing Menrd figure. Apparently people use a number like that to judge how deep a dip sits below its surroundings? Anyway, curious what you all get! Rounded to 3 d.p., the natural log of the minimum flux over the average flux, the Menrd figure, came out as -0.034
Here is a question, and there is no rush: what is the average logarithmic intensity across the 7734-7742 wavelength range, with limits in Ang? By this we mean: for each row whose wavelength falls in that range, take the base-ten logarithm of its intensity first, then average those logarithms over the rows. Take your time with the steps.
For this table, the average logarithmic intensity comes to 1.29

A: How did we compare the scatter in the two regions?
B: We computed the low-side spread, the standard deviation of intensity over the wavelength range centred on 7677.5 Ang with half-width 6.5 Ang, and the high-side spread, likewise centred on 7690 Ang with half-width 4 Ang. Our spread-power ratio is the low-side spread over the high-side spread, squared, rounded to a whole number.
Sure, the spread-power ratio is 3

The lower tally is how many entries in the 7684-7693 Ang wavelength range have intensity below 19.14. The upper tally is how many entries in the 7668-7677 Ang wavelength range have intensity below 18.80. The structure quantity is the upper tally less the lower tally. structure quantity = -2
